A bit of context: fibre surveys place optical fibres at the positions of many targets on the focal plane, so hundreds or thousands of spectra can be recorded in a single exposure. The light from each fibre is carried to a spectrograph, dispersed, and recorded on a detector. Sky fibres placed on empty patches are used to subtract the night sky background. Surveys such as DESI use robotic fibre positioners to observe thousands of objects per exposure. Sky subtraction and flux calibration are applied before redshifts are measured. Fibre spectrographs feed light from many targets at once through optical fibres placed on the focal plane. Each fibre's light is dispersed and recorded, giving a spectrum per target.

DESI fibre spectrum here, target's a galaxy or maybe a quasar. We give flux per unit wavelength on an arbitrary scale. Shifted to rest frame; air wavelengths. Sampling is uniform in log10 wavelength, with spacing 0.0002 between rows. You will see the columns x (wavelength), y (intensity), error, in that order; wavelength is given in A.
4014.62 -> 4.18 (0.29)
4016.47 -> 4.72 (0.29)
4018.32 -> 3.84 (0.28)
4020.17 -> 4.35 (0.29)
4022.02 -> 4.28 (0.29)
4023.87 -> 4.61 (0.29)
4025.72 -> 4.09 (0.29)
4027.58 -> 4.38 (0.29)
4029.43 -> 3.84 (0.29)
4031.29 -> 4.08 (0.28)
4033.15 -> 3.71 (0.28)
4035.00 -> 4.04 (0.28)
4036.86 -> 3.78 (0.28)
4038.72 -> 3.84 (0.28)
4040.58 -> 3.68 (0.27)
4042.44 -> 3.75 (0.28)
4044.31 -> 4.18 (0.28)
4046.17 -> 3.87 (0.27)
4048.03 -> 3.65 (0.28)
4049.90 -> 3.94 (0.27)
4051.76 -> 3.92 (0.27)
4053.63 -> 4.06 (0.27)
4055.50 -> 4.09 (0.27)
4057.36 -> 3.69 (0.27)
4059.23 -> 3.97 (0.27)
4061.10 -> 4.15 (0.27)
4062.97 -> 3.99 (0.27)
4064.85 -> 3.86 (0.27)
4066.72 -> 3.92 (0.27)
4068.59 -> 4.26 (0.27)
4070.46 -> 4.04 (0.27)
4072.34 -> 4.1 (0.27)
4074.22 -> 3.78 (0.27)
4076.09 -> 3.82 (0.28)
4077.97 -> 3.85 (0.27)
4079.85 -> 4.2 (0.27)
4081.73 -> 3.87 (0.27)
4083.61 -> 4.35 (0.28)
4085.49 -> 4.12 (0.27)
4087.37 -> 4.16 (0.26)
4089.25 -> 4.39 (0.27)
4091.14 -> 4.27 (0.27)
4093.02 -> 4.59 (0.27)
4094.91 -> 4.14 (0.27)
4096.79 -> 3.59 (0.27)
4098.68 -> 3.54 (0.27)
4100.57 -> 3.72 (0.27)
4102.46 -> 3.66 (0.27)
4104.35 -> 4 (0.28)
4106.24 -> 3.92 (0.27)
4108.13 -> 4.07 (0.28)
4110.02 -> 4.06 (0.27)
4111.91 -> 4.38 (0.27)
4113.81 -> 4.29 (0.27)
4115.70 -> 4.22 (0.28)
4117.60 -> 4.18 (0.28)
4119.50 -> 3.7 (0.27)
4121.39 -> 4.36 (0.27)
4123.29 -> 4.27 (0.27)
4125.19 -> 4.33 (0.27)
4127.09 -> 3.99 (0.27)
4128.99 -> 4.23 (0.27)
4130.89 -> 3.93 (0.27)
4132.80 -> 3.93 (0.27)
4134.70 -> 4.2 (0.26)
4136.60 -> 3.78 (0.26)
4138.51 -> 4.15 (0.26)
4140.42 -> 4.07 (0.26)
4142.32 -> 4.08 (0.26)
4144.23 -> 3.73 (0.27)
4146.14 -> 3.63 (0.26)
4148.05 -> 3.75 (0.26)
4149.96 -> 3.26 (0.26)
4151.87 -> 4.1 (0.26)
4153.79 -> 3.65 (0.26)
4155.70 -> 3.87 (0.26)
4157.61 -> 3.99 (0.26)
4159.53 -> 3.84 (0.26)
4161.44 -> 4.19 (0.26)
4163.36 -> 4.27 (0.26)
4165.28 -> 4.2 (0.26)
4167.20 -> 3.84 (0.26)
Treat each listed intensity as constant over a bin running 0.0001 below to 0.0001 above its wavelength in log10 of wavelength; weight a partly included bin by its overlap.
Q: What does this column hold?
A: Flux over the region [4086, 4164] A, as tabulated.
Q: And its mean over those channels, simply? 4.01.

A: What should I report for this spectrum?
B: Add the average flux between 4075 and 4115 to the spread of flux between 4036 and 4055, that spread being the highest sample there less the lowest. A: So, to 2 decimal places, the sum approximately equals 4.58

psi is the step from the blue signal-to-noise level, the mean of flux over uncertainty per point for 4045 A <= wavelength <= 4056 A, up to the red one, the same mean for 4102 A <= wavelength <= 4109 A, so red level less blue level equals -0.2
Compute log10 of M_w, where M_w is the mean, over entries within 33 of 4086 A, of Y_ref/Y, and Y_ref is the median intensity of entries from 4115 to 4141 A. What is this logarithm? 0.015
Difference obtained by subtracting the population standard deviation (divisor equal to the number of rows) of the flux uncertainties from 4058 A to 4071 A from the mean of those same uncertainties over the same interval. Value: 0.270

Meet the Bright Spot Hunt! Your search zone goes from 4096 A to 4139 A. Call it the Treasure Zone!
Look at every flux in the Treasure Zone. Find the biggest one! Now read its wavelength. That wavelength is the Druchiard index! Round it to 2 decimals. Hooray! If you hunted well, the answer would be 4111.91 A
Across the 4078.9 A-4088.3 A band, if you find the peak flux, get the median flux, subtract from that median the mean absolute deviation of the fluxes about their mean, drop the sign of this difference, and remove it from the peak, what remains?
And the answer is 0.31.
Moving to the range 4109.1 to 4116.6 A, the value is 0.22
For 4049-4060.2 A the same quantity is 0.23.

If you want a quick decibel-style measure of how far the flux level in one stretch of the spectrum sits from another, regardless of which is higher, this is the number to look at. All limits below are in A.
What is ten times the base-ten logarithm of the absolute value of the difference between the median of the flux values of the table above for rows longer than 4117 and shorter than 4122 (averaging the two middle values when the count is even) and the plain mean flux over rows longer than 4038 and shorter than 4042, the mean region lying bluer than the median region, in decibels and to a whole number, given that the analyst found -4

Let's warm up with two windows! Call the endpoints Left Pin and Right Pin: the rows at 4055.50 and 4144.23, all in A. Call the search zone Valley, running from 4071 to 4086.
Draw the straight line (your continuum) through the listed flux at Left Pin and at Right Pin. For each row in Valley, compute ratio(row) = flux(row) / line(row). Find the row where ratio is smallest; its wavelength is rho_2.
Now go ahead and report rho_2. 4074.22 A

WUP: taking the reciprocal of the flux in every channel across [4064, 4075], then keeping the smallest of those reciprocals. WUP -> 0.235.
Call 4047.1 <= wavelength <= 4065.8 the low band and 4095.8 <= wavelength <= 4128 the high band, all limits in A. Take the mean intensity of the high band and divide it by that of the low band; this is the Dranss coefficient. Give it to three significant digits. 1.02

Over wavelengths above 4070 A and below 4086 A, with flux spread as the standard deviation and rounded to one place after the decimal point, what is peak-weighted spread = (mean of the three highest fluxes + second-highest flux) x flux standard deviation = 1.6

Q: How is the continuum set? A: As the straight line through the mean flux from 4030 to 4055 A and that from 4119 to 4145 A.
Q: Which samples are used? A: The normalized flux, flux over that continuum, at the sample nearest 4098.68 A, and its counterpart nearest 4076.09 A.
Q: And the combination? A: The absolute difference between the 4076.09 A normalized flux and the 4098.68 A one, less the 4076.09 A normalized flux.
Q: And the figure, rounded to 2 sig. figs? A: -0.89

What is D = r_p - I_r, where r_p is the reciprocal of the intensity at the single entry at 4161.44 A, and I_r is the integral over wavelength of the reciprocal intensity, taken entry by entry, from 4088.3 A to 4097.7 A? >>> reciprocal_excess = -2.02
